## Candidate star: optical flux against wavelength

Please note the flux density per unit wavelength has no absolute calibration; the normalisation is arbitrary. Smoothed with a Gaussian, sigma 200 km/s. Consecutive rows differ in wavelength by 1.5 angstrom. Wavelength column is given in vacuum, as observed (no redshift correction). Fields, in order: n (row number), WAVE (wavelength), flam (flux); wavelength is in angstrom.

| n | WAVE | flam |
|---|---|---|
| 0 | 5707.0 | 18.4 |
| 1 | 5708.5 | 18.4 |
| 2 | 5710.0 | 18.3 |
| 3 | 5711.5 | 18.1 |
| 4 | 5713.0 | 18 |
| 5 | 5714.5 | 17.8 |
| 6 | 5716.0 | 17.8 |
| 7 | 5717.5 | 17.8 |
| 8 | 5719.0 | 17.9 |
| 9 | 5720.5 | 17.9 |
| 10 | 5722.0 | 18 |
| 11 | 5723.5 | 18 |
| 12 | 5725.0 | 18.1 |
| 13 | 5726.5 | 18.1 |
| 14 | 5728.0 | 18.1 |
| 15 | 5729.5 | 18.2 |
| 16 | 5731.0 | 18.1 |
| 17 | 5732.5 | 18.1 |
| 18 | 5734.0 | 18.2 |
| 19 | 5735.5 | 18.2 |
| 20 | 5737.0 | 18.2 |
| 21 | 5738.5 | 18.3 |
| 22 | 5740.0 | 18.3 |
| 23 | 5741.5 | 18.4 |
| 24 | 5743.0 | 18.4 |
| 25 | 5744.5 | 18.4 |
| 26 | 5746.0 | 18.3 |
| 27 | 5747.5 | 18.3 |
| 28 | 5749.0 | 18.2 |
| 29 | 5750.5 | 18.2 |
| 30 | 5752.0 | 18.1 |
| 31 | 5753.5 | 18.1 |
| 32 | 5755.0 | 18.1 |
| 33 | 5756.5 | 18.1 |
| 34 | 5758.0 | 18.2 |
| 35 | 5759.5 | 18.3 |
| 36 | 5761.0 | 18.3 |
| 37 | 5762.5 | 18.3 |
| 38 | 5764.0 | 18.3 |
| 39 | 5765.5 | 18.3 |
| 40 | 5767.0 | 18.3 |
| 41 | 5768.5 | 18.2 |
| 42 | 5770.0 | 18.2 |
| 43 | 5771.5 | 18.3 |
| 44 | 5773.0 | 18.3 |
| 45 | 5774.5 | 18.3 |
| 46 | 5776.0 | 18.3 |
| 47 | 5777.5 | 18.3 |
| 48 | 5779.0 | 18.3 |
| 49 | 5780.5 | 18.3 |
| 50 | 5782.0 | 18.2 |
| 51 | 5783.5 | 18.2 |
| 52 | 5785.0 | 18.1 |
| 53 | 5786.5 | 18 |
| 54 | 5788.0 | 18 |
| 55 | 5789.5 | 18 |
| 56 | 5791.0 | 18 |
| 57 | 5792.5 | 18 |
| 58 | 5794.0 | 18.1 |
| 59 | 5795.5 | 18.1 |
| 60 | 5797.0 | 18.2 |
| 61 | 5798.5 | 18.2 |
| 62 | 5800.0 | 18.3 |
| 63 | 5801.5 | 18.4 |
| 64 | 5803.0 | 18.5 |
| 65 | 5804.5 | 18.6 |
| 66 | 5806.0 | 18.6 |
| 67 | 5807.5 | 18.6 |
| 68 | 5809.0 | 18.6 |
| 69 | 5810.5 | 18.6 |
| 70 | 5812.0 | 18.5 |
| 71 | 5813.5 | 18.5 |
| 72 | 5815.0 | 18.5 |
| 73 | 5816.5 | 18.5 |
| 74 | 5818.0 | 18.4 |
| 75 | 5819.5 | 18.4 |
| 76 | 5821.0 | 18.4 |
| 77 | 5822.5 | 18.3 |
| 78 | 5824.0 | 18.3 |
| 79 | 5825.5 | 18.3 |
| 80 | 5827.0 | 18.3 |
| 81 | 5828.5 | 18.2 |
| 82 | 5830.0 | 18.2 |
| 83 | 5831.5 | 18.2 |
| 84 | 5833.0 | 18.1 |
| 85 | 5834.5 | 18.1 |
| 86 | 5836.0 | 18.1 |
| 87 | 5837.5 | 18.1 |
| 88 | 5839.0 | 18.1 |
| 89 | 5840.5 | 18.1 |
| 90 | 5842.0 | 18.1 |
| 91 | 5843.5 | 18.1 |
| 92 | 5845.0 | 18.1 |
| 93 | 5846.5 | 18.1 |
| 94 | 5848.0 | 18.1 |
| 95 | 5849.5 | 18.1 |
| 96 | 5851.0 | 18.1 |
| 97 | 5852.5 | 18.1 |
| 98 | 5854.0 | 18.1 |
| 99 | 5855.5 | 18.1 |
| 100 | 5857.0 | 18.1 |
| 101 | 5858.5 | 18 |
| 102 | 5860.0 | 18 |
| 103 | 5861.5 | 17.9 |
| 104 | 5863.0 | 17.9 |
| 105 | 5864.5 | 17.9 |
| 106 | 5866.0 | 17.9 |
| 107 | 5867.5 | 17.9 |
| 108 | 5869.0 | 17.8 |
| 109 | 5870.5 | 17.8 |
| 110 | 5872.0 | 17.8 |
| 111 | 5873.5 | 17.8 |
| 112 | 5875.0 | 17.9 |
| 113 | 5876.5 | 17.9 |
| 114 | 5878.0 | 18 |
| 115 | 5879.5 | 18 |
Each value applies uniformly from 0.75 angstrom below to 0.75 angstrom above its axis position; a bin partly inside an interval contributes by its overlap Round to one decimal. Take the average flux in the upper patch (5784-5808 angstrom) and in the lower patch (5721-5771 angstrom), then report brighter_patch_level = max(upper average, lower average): 18.2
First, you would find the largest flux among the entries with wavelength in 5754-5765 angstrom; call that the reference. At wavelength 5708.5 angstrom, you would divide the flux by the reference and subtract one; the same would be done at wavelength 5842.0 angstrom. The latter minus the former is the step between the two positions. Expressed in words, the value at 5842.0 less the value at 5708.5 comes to -0.016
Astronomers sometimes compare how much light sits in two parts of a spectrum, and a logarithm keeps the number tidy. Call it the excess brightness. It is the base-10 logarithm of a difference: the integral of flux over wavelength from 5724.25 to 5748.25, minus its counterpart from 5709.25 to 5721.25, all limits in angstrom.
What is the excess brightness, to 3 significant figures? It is 2.35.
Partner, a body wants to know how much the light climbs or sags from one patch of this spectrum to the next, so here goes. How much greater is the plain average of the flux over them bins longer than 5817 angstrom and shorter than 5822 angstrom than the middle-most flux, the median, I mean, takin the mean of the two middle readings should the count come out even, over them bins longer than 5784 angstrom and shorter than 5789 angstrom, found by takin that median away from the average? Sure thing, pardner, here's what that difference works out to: 0.40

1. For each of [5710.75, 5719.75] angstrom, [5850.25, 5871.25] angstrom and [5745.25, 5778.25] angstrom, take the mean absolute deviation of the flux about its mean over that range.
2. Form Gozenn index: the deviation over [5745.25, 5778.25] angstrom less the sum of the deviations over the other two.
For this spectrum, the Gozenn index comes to -0.13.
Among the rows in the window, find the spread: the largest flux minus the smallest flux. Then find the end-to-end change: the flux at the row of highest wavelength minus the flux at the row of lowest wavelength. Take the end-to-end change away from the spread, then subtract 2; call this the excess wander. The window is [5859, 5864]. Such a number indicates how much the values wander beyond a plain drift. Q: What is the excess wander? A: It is -1.80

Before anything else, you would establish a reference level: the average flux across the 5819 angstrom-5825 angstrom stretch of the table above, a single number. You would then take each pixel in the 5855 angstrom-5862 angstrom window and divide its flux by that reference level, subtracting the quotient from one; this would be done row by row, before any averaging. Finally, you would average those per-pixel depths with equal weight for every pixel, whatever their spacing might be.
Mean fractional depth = 0.018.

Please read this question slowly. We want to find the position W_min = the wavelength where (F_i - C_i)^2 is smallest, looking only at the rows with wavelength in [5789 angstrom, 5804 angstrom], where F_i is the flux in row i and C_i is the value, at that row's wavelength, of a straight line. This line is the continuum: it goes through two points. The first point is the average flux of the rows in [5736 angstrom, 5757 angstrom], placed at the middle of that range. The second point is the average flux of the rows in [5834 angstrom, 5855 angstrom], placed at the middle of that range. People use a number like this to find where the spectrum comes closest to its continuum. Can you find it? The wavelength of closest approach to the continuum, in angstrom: 5797.0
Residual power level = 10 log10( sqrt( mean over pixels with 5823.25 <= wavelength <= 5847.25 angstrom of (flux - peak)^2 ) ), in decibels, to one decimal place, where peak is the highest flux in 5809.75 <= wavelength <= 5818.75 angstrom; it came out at -3.5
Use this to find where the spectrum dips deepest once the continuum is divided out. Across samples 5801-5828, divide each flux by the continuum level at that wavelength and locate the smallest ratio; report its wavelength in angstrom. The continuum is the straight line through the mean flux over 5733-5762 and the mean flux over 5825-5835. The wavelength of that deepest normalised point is 5822.5 angstrom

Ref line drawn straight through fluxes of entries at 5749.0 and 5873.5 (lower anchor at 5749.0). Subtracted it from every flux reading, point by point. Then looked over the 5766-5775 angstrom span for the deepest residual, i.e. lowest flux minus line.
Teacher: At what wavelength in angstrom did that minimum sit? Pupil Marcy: 5768.5 angstrom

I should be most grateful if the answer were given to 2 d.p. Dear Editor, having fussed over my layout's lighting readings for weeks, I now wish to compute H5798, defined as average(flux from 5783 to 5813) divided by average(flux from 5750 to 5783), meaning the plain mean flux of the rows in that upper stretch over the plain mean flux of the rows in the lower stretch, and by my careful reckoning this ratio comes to 1.00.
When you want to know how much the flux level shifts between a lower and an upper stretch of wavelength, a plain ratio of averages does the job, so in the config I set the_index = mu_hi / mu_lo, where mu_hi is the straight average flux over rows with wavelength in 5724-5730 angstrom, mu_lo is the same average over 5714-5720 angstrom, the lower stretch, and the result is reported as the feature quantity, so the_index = 1.02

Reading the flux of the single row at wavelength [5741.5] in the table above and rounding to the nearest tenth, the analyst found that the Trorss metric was 18.4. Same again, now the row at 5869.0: 17.8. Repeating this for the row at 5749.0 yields 18.2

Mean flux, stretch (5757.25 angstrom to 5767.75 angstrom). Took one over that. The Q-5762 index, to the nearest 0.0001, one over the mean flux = 0.0547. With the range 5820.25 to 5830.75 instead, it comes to 0.0547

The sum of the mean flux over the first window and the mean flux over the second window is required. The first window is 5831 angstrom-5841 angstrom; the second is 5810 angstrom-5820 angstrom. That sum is 36.6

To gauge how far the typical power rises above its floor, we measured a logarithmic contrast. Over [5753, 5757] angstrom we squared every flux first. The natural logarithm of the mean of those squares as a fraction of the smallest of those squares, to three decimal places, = 0.000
